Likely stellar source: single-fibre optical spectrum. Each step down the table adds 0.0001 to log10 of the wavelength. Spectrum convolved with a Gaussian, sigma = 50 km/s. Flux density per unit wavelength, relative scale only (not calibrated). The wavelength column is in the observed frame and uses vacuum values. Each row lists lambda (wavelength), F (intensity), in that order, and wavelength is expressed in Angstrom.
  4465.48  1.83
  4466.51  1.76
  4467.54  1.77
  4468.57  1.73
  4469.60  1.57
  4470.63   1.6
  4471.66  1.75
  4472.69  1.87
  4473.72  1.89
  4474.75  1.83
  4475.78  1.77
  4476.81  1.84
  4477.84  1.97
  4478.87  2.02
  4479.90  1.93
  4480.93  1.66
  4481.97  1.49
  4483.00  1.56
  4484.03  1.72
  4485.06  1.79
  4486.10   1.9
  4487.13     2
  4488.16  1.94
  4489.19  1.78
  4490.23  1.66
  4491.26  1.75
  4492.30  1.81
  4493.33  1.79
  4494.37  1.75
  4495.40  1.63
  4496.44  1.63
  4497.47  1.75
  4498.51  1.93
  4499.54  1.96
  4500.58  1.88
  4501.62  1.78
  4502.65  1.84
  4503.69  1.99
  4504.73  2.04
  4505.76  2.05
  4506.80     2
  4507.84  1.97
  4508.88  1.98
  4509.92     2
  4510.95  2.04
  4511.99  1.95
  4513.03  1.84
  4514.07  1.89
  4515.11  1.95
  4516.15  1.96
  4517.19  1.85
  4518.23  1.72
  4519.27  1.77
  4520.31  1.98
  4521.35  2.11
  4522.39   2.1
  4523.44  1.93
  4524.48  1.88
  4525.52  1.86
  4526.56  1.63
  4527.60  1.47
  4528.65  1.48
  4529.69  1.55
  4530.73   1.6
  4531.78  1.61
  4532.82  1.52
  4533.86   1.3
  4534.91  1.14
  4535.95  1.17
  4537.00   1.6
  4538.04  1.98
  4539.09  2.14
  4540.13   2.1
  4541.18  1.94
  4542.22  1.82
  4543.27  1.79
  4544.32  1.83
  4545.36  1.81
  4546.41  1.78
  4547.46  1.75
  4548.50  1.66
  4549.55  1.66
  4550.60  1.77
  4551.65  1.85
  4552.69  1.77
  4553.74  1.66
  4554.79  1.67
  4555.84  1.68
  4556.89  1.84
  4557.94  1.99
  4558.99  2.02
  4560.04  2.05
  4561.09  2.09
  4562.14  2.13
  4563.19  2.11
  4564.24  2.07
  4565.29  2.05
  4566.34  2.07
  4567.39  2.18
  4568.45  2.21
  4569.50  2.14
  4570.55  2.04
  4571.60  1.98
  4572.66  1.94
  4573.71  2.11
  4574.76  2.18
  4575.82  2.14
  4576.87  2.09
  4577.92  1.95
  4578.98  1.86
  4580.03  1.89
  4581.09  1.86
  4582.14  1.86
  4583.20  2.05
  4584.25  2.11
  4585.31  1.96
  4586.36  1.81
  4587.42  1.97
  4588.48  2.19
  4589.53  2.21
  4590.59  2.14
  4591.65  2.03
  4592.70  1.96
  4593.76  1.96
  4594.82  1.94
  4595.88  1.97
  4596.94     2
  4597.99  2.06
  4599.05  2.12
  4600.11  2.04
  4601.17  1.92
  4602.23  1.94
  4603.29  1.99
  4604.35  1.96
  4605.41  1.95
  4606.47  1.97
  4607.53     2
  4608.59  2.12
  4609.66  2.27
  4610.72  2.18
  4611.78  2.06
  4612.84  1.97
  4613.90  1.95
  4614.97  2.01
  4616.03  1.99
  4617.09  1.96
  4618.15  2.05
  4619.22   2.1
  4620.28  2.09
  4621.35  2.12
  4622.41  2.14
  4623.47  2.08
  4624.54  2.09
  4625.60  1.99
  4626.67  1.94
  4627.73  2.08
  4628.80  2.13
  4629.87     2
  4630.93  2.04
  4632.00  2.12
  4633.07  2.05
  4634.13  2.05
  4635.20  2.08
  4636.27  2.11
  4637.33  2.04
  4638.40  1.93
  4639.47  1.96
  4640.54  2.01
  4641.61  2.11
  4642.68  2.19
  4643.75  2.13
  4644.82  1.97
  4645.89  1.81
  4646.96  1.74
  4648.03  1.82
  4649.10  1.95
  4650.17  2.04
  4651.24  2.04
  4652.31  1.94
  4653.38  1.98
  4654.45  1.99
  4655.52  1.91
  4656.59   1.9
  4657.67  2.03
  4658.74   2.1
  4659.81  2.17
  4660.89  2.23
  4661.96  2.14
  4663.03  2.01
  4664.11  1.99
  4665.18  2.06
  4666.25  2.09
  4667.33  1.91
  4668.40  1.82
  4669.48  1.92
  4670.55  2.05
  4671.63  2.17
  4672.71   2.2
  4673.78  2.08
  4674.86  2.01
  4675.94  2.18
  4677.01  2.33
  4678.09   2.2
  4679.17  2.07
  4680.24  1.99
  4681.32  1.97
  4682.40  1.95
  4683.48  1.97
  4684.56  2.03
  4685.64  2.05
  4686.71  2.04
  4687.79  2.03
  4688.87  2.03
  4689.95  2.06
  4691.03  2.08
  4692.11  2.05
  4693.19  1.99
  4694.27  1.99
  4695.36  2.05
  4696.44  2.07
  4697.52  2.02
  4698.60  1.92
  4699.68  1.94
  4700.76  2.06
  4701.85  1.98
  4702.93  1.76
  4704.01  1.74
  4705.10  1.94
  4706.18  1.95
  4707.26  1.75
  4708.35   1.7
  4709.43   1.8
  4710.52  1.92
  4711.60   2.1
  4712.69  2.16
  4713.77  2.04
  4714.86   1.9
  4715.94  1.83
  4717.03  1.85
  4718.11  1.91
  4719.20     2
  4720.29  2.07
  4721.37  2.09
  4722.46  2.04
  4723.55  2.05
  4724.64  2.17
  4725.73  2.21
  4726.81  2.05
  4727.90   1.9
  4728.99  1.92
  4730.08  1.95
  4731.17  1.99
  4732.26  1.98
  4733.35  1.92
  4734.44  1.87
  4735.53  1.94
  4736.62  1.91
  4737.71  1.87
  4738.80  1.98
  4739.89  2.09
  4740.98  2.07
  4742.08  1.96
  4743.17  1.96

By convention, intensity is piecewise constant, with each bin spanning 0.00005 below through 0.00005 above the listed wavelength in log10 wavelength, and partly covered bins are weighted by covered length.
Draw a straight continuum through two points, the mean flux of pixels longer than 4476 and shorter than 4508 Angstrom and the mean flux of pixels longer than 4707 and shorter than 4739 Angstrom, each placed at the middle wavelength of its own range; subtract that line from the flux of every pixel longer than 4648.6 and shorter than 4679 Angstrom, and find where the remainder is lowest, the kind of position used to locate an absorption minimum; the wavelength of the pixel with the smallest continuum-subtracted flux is 4668.40 Angstrom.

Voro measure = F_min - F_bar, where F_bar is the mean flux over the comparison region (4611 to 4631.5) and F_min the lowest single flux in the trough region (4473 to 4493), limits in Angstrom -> -0.55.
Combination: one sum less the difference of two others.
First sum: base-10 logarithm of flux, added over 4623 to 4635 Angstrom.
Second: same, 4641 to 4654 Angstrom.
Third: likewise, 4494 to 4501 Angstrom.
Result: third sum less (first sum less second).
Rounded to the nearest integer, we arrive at 2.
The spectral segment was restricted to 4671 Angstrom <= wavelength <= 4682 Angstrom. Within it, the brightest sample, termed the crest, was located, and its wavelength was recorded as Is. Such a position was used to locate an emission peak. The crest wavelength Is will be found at 4677.01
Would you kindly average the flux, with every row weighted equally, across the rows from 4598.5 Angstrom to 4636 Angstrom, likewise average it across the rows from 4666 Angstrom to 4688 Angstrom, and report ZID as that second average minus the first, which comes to 0.006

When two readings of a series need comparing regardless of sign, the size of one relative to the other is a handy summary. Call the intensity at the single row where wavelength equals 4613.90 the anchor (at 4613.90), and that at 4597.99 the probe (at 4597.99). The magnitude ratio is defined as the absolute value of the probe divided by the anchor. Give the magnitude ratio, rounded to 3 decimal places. 1.056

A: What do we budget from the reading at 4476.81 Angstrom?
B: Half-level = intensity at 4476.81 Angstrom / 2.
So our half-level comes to 0.92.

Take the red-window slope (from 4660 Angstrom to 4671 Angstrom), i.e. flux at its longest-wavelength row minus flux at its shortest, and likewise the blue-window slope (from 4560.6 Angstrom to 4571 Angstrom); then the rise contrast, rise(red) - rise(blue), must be -0.1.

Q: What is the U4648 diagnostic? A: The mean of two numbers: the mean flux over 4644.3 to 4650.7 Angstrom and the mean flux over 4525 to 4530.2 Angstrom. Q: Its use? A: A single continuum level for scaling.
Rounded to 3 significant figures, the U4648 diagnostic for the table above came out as 1.74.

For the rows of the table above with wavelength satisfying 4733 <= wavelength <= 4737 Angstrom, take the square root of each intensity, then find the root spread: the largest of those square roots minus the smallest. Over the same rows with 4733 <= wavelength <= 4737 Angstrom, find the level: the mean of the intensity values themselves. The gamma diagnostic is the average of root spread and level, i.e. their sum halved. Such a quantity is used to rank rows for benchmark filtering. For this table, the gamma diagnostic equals 0.97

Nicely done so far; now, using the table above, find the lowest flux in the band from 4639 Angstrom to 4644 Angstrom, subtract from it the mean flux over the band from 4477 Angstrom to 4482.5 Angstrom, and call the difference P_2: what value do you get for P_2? 0.15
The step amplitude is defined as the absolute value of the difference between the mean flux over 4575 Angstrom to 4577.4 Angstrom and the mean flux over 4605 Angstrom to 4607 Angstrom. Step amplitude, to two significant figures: 0.16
